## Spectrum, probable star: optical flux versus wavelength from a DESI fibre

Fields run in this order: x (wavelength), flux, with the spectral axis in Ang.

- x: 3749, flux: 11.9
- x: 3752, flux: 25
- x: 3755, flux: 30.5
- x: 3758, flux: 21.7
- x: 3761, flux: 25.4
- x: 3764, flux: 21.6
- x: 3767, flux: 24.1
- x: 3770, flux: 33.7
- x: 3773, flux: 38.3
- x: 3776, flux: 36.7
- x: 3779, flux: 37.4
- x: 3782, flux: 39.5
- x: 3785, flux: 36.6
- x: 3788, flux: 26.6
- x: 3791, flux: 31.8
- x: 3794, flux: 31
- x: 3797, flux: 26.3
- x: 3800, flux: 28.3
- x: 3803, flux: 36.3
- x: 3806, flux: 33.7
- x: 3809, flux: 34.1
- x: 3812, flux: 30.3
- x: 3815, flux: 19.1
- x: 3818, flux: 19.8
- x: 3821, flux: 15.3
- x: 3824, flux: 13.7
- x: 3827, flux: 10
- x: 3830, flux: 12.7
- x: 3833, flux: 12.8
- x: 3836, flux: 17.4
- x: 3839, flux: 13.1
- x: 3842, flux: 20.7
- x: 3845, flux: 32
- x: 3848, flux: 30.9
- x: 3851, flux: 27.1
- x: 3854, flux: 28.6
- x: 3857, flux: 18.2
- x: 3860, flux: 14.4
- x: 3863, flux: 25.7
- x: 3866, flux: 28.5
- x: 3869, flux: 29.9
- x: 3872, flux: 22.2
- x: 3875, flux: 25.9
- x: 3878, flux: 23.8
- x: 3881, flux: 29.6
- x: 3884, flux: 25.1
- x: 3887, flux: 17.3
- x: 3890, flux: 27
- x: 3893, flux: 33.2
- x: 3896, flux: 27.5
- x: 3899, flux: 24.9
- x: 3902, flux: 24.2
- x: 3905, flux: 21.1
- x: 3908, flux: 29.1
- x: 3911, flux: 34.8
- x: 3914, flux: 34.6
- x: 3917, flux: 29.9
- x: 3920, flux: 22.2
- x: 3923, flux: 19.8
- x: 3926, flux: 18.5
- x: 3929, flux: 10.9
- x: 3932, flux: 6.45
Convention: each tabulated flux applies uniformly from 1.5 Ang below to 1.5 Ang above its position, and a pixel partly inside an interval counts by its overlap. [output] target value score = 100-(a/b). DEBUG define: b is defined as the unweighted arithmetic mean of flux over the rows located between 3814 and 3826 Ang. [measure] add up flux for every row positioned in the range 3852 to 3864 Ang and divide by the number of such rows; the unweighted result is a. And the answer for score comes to 98.7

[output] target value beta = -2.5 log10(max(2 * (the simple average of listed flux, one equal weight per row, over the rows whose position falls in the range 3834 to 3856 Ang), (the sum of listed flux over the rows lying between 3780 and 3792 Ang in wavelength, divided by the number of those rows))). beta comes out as -4.21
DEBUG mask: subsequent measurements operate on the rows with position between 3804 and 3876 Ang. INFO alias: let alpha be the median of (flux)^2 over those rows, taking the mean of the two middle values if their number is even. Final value 461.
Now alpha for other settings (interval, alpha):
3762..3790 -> 1340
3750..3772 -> 625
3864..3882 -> 742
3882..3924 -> 680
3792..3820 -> 918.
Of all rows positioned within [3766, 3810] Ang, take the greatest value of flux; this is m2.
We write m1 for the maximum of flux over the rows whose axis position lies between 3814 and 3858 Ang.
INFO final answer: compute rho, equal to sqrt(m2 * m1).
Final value 35.6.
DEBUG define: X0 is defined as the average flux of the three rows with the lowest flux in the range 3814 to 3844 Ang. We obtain 12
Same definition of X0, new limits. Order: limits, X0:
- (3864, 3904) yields 21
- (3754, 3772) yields 22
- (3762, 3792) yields 24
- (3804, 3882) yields 12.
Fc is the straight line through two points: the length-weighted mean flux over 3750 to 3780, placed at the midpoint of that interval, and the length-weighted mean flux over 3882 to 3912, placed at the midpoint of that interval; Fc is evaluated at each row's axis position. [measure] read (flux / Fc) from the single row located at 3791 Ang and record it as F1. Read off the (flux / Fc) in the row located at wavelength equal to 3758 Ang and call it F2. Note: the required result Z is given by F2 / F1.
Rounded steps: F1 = 1.12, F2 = 0.7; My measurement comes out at 0.67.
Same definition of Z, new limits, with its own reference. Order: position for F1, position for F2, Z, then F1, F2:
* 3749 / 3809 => 2.99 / 0.41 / 1.2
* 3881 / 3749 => 0.37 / 1.11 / 0.4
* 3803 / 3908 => 0.87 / 1.29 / 1.1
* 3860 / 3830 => 0.86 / 0.53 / 0.5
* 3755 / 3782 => 1.32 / 1.04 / 1.4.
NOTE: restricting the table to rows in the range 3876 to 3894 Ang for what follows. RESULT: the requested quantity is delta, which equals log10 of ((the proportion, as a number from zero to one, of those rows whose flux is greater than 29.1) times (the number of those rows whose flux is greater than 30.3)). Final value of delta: -0.5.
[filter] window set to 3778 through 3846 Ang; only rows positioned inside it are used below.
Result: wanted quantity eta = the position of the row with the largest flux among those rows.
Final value 3782 Ang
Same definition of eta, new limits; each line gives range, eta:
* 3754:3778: 3773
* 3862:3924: 3911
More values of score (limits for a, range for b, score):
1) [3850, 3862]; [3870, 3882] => 99.1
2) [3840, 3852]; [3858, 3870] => 98.9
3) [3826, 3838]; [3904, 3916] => 99.6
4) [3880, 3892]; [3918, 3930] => 98.6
